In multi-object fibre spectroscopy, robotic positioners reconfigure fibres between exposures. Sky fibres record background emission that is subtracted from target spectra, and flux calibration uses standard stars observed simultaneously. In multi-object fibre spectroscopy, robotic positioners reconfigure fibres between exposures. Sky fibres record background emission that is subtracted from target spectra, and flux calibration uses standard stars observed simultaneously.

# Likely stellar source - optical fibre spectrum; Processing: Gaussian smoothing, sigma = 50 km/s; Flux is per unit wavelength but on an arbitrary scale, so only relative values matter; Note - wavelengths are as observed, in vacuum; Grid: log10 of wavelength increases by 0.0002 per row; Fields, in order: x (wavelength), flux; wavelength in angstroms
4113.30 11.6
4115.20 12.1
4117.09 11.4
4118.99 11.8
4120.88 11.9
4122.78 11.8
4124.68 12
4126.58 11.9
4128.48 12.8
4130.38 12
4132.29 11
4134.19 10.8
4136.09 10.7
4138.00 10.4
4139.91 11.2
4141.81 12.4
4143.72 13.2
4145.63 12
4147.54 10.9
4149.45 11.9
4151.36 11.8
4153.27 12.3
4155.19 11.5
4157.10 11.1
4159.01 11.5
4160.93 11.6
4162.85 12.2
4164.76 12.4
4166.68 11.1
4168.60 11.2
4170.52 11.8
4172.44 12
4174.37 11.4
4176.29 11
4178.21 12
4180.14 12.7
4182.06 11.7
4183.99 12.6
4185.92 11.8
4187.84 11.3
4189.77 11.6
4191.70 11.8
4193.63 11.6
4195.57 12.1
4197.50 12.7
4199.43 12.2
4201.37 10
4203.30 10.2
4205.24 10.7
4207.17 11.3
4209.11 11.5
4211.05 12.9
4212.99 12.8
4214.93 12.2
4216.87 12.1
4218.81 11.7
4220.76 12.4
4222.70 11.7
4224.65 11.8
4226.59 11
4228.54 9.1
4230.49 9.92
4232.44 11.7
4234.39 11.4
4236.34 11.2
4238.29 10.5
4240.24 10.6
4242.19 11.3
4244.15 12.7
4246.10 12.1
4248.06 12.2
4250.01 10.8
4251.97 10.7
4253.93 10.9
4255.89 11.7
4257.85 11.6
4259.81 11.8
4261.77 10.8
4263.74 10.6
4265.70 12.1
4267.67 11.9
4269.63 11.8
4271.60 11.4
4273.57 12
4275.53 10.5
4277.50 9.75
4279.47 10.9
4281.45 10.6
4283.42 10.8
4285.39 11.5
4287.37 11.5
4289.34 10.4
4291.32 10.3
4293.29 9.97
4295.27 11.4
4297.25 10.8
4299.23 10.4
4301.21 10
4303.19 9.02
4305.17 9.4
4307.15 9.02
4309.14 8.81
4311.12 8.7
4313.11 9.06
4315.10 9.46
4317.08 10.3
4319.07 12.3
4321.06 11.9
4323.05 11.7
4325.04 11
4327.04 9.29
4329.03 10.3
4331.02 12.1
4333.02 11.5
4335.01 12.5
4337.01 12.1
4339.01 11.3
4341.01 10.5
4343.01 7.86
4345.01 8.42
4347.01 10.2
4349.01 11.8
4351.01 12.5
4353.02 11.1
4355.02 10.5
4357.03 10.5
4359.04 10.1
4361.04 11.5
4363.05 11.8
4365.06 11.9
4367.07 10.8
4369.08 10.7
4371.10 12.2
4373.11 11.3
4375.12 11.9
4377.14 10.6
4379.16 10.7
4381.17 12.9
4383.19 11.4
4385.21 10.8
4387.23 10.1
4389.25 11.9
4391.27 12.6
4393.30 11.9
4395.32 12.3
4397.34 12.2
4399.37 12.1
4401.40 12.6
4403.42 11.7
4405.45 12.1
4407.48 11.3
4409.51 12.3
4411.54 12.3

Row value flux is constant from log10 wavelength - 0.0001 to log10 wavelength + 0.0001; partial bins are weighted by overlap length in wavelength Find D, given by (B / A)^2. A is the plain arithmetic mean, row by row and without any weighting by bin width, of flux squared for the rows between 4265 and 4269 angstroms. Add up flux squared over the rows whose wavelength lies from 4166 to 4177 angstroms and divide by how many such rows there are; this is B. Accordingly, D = 0.82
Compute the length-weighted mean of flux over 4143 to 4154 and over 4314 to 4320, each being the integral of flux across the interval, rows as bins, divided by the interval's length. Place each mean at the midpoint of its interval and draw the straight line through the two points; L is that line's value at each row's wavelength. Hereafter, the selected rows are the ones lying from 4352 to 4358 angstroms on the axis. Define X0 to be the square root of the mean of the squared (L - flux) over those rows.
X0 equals 0.45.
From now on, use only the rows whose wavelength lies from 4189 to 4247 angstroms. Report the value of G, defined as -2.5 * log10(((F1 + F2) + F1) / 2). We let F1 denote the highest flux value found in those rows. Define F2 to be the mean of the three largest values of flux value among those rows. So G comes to -3.21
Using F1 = 12.9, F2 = 12.80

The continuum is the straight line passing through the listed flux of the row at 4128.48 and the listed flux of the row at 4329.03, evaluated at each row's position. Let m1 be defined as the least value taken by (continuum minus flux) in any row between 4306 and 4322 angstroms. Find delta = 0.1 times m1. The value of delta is -0.19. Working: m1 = -1.9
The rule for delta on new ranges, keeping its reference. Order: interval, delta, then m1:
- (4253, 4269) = -0.10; -1.0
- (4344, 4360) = -0.25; -2.5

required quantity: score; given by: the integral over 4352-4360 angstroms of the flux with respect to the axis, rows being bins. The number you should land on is 84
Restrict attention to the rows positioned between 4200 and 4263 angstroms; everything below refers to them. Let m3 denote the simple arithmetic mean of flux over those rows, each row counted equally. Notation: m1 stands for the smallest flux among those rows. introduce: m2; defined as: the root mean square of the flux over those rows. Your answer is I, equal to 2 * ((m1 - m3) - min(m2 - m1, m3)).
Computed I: -9.1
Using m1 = 9.1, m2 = 11.4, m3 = 11.4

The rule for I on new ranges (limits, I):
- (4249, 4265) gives -2.1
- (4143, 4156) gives -4.2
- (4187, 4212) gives -6.2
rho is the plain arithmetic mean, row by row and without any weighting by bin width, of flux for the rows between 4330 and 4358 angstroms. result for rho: 10.92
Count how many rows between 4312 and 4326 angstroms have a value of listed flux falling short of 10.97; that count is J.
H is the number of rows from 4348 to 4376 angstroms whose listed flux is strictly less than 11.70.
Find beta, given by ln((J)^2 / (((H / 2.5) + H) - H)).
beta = 1.0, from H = 8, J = 3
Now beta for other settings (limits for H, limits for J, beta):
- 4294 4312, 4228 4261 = 2.6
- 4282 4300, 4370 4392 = 1.5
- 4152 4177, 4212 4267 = 3.2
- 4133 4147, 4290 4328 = 4.8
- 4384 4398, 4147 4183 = 0.2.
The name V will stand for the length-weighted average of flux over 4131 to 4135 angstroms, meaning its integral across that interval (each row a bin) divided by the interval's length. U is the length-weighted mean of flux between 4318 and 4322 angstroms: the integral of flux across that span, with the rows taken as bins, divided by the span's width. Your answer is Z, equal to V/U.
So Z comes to 0.91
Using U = 12.1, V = 11.0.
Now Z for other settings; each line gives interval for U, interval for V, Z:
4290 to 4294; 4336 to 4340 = 1.15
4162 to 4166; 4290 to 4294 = 0.83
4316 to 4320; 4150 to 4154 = 1.07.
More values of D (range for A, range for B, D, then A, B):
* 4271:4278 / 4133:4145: 1.22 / 120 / 132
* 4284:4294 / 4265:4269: 1.55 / 116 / 144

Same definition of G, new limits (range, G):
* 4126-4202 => -3.23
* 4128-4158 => -3.23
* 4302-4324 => -3.16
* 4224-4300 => -3.19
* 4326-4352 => -3.18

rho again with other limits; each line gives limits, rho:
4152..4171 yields 11.67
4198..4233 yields 11.40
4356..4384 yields 11.31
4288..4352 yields 10.45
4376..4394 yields 11.43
